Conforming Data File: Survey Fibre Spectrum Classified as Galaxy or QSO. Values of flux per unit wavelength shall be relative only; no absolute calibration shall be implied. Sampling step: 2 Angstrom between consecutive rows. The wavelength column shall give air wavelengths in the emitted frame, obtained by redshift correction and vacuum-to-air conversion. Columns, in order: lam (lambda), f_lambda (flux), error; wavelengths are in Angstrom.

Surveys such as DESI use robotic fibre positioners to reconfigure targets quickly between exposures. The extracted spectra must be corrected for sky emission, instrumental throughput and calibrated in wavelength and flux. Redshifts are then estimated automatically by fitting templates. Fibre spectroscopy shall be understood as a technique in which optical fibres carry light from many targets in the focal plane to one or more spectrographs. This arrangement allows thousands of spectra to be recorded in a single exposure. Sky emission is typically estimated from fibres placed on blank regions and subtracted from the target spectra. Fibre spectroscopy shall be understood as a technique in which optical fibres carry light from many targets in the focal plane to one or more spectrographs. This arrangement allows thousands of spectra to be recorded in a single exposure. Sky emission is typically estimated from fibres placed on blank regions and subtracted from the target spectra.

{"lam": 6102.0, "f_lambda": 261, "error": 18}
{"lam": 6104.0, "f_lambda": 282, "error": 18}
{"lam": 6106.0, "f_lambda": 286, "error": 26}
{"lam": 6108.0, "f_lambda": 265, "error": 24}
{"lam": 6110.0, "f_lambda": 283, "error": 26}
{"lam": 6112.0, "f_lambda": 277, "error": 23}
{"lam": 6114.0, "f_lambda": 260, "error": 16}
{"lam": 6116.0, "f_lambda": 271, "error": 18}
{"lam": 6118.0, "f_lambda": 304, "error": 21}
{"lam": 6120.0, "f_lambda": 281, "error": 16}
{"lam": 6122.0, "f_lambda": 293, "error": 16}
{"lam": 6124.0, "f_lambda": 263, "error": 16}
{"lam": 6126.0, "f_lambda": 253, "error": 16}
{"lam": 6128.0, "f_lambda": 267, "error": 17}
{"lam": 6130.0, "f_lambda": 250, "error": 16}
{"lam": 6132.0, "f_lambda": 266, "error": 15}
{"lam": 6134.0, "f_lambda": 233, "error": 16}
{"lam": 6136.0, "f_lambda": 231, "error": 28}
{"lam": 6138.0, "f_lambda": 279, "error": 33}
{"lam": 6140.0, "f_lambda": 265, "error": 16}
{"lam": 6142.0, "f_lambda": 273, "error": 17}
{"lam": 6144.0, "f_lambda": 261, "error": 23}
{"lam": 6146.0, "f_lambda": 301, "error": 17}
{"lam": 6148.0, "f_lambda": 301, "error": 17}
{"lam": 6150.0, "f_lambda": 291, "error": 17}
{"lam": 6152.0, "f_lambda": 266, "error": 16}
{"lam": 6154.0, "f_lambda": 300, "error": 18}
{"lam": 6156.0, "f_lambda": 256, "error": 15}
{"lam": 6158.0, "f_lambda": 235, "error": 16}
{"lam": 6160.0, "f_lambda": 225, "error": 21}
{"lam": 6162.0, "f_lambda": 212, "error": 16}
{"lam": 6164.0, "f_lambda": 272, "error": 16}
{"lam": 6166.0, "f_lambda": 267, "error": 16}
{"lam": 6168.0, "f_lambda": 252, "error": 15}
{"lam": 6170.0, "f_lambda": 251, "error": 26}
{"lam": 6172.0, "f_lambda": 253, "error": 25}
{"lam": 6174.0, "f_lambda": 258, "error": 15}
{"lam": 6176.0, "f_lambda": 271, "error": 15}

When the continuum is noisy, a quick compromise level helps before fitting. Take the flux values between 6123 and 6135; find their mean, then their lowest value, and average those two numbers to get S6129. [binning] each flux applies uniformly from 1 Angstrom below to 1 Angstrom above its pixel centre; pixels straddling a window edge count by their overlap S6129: 244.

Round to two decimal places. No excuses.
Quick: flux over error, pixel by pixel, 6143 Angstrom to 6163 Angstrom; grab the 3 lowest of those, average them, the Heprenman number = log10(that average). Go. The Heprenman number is 1.07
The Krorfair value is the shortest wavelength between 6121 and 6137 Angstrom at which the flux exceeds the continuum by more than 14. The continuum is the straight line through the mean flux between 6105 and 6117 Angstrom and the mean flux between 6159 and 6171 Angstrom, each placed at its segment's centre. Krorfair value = 6122.0 Angstrom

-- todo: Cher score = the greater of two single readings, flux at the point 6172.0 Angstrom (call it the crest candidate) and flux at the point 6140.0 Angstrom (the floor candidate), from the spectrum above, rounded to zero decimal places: 265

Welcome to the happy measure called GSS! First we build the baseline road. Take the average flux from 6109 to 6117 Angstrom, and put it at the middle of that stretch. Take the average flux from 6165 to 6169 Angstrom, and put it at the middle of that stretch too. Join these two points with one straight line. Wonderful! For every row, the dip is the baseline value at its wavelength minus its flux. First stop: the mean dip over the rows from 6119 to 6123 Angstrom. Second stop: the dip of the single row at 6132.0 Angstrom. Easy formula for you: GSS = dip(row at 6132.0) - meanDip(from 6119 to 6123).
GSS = 18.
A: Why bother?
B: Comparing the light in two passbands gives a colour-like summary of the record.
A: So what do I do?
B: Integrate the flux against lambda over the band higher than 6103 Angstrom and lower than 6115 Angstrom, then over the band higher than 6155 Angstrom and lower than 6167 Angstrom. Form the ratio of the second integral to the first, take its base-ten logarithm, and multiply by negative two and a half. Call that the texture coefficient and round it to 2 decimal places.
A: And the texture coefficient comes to 0.13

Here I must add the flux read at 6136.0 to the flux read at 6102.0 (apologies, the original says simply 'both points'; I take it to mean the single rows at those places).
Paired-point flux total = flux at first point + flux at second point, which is 492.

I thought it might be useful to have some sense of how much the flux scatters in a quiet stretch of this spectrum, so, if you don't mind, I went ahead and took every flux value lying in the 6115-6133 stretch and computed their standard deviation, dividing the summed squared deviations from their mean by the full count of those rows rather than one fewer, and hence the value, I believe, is 17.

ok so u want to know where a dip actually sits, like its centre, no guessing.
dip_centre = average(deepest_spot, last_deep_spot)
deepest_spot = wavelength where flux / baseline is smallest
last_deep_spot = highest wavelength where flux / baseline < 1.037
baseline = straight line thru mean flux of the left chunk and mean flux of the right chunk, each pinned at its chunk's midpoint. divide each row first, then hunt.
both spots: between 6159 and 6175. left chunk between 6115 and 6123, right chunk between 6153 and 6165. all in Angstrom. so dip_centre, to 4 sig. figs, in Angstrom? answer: 6162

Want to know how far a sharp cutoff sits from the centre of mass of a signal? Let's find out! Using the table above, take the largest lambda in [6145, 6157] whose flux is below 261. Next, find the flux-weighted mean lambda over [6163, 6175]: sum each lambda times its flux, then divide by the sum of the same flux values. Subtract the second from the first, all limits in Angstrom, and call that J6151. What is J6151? -12.9 Angstrom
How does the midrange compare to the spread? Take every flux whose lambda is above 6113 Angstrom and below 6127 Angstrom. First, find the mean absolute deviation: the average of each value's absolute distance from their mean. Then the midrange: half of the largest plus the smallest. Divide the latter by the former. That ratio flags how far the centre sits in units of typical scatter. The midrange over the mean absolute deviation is 18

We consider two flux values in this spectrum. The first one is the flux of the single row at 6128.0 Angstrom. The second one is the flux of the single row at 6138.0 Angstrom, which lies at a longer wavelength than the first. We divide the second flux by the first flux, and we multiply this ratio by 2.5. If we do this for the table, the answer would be 2.61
